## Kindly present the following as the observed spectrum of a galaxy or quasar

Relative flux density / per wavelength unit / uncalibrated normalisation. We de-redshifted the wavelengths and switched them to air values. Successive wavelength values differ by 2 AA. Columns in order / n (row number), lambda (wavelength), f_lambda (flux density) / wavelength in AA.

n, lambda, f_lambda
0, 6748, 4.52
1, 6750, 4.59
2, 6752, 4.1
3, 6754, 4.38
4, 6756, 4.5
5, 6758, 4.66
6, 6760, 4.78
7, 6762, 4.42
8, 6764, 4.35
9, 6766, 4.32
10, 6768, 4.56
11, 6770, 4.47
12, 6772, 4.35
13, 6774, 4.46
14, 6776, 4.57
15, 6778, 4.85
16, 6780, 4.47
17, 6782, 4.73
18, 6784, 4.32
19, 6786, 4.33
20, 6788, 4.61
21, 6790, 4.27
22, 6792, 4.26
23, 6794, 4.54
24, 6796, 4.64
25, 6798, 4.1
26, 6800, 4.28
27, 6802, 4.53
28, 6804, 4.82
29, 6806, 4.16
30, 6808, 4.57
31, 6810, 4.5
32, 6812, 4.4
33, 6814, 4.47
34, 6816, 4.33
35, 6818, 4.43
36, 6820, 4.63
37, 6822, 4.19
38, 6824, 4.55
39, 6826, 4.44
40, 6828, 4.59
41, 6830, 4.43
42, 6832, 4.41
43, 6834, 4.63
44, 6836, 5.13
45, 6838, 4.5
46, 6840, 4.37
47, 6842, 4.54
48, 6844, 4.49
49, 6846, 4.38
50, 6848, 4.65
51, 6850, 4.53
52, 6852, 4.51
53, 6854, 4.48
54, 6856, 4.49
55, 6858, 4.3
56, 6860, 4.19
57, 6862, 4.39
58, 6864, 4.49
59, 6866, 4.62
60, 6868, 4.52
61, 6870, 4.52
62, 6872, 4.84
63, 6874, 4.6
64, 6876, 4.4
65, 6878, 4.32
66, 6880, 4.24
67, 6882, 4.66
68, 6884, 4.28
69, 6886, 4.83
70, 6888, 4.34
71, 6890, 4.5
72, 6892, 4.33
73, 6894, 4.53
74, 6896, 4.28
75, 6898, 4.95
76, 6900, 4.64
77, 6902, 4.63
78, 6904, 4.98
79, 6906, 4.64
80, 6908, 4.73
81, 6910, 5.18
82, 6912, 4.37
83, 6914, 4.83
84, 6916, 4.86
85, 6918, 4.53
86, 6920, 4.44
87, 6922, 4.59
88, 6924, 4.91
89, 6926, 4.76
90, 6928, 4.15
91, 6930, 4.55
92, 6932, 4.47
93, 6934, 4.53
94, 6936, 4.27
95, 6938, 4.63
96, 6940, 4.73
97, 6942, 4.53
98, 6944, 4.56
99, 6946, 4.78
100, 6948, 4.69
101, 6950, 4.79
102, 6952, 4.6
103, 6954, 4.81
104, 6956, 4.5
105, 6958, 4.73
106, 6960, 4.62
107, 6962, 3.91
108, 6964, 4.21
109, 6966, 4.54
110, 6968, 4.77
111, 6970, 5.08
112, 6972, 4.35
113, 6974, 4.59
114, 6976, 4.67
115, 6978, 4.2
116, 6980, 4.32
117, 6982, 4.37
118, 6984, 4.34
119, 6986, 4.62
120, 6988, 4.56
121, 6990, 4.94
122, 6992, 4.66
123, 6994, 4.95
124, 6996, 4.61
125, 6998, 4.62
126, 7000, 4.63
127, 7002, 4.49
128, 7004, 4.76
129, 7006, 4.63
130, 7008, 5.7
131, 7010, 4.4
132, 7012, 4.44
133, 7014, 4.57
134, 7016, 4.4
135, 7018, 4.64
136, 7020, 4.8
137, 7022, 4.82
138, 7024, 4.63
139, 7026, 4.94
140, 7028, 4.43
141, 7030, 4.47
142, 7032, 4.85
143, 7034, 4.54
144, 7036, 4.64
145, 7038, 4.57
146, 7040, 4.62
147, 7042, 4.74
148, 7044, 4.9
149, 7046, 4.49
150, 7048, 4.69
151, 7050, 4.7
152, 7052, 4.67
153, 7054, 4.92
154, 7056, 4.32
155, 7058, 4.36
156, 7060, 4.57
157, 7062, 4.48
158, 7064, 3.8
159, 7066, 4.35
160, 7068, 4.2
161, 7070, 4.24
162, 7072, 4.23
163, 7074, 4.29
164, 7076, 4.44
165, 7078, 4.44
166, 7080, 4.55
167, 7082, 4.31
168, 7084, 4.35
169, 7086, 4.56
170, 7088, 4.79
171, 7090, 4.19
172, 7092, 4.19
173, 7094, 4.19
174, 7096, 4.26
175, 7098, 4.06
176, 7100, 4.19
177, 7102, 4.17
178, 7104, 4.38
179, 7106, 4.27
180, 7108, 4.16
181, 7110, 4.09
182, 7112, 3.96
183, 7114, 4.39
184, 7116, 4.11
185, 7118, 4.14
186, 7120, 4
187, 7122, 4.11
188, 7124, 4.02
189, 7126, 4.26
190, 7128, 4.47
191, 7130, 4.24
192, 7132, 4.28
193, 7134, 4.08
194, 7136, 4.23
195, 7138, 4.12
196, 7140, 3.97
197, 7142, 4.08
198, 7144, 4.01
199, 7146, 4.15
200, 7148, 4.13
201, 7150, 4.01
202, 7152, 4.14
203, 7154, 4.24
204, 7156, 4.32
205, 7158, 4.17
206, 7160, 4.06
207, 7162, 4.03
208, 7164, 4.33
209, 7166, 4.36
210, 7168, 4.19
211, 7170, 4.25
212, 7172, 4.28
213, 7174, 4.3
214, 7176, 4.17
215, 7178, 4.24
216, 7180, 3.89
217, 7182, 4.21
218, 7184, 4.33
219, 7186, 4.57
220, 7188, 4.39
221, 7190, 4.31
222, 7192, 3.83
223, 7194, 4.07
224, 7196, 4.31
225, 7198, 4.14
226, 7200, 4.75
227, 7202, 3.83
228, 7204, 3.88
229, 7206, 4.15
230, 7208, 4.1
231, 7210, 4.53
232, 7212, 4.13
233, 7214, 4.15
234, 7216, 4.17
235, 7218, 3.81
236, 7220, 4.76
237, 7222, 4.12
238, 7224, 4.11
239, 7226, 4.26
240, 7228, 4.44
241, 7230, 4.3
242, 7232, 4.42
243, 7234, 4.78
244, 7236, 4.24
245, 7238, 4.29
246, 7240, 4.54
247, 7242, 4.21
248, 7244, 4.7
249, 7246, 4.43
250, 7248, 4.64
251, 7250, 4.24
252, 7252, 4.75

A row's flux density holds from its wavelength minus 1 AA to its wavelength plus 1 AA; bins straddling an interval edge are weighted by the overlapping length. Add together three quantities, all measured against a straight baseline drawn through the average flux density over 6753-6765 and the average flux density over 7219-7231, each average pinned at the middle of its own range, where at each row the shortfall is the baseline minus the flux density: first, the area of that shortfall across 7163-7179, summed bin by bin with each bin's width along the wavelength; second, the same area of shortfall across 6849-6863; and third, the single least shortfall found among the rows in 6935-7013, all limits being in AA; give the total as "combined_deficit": 1.0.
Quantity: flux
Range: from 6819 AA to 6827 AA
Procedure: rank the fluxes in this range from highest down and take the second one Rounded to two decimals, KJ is 4.55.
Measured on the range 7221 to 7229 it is 4.26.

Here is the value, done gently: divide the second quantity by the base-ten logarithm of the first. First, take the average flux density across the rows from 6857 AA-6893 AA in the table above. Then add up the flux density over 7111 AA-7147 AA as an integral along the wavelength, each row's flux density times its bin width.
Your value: 230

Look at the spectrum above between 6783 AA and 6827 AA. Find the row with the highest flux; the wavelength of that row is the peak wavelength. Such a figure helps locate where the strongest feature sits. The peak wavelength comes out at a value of 6804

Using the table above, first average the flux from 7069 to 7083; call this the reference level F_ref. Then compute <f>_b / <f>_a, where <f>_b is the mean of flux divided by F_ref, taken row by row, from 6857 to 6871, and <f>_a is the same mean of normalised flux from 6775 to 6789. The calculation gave 0.97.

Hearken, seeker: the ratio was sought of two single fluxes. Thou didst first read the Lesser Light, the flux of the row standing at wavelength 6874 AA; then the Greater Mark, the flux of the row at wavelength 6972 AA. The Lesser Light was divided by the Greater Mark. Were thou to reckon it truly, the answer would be 1.06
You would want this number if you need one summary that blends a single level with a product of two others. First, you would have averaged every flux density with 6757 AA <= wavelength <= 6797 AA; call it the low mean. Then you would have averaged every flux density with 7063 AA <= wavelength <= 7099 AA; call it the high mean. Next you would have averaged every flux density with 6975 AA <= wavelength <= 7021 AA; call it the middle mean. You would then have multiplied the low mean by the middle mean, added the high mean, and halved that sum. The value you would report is 12.5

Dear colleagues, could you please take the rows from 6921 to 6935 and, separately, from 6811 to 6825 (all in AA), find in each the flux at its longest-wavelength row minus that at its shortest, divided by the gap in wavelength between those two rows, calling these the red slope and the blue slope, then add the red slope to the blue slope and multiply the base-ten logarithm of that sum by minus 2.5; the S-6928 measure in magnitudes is 5.3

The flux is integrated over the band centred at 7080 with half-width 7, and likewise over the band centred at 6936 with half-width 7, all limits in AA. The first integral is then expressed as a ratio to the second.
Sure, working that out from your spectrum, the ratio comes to 0.98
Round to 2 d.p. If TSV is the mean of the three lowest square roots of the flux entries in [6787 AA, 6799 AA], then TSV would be 2.05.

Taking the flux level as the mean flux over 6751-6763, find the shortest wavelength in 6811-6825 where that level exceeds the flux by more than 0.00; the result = 6812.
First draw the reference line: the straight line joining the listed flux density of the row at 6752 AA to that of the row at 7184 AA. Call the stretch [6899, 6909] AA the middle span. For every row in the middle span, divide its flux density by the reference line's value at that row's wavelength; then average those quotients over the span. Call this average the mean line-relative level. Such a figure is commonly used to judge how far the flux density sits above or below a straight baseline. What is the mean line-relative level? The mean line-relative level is 1.13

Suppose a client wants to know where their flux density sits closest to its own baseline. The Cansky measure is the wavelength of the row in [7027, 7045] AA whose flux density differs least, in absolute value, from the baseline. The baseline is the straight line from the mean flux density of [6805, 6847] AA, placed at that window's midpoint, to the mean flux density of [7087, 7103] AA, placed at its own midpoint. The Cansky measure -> 7028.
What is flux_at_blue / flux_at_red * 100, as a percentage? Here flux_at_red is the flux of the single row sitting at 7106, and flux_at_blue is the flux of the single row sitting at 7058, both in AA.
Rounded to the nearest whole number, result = 102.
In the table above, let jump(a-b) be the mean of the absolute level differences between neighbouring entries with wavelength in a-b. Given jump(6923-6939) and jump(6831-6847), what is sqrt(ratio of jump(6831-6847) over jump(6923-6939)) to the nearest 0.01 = 0.97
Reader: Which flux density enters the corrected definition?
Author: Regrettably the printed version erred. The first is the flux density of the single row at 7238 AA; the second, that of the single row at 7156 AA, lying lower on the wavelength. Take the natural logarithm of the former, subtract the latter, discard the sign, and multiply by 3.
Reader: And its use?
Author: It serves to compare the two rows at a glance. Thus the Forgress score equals 8.59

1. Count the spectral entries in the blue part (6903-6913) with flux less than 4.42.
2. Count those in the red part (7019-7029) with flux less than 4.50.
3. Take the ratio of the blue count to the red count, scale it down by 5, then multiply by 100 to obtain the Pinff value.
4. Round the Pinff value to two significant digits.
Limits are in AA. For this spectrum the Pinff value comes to 20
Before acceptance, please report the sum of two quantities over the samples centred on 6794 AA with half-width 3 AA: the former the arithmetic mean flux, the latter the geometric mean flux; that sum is 9.0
